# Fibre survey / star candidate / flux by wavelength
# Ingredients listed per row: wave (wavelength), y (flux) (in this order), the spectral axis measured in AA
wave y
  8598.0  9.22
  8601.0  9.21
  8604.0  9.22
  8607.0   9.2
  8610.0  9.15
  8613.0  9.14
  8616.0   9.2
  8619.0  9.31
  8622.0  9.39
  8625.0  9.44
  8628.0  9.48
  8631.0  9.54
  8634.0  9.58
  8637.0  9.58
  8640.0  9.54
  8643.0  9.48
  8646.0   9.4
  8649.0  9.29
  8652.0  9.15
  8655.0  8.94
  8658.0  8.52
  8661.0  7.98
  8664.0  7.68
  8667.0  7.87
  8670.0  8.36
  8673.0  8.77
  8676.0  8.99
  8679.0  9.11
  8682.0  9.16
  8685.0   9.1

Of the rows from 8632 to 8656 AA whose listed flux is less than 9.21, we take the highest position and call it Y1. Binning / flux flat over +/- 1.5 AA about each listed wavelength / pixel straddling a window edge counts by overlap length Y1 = 8655.0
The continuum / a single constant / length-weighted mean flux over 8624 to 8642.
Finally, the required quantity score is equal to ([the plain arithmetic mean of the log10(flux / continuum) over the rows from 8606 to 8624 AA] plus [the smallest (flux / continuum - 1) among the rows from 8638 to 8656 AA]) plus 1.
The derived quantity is 0.92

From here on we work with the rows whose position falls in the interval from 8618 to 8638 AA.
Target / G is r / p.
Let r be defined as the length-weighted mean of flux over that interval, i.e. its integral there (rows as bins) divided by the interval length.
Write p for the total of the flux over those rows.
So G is 0.14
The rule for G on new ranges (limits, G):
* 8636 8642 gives 0.50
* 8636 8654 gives 0.17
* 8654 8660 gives 0.50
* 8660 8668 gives 0.33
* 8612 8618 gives 0.50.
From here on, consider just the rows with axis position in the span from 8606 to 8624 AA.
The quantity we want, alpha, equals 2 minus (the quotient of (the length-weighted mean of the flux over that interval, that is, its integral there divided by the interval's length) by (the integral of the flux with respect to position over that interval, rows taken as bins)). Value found 1.94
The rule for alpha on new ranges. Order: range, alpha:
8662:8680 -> 1.94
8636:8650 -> 1.93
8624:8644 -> 1.95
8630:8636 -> 1.83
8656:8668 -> 1.92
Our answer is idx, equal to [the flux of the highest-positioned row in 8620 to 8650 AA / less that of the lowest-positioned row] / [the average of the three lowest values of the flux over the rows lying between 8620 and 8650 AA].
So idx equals -0.011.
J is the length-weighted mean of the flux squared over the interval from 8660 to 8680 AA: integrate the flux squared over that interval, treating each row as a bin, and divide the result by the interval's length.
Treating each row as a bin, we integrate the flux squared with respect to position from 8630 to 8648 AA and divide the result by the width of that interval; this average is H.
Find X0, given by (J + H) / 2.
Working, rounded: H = 91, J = 70.6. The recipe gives 81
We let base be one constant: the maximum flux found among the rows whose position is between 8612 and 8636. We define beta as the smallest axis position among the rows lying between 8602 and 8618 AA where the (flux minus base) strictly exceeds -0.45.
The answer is 8604.0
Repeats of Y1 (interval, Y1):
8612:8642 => 8616.0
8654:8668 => 8667.0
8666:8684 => 8682.0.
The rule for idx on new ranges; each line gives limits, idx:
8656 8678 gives 0.060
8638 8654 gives -0.042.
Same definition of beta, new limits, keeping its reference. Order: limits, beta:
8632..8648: 8634.0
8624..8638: 8625.0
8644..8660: 8646.0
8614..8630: 8616.0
